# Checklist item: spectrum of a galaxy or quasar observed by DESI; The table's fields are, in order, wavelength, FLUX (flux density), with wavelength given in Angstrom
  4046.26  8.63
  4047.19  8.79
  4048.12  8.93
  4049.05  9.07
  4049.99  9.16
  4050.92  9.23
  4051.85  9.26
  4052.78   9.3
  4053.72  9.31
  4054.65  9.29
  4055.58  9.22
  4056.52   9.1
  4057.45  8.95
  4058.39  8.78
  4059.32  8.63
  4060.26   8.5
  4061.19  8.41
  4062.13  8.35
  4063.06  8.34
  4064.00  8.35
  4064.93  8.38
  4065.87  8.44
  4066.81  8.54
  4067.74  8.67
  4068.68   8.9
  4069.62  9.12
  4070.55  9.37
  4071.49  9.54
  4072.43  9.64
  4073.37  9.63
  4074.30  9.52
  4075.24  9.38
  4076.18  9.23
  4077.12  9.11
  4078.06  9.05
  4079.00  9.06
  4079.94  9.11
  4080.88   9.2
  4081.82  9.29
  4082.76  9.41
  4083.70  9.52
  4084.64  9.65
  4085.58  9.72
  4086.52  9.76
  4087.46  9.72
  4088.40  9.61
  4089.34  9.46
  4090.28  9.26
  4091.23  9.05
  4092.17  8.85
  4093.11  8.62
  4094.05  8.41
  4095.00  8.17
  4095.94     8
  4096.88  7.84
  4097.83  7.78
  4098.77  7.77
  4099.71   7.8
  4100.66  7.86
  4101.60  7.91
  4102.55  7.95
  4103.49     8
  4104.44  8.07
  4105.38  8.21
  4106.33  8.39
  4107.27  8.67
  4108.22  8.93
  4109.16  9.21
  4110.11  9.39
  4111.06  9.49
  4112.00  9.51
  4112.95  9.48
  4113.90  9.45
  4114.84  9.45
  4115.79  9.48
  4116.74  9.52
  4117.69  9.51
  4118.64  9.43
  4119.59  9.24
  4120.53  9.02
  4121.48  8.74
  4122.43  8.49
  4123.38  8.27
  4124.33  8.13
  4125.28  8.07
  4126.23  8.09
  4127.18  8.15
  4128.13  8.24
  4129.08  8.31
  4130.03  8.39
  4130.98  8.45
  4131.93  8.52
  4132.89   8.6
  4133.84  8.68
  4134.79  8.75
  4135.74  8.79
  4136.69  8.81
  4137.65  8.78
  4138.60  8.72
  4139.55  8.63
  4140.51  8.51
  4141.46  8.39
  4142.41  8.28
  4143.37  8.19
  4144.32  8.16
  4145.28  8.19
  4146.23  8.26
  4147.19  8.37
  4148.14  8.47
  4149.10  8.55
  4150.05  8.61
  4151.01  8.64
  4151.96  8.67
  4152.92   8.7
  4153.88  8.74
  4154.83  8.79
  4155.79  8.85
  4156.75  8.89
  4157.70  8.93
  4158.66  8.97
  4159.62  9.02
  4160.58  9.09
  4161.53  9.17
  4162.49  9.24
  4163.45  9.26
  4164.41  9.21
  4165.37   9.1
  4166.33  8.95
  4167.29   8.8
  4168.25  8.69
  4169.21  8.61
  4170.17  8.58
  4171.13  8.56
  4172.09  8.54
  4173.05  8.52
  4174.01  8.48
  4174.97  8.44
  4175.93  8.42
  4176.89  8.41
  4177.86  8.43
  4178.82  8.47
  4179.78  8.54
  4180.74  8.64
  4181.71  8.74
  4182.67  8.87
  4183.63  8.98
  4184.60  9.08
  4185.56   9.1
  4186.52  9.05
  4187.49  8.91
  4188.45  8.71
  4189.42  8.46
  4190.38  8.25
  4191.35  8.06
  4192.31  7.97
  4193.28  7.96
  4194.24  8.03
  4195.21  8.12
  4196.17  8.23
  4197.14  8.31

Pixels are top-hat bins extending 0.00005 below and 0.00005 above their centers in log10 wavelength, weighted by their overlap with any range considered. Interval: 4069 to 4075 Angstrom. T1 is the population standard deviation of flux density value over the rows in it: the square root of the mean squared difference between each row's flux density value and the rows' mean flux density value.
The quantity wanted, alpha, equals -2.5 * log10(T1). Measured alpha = 1.9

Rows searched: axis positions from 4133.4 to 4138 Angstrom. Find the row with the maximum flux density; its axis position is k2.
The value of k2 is 4136.69 Angstrom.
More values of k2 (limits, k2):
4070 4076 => 4072.43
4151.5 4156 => 4155.79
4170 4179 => 4170.17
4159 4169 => 4163.45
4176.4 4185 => 4184.60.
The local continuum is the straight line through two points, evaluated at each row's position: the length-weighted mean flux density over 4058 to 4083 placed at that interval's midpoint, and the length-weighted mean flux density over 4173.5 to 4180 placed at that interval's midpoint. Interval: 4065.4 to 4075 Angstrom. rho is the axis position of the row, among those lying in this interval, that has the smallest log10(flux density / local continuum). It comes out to 4065.87 Angstrom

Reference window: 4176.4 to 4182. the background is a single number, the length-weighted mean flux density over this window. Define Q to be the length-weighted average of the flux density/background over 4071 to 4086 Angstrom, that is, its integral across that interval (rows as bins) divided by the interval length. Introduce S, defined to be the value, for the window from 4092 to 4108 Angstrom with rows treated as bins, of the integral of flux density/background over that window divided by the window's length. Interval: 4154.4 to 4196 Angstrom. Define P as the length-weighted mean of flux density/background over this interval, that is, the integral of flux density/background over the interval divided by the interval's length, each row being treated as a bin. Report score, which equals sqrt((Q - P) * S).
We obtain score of 0.28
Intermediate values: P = 1.02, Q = 1.10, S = 0.95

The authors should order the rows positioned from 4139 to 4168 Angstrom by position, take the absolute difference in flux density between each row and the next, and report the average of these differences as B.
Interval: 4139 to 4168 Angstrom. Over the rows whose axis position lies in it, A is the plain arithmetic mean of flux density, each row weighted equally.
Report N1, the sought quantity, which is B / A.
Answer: 0.008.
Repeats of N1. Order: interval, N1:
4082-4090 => 0.010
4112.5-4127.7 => 0.012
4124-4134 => 0.008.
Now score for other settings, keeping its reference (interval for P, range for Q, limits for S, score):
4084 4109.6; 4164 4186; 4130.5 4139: 0.10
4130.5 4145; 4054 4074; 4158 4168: 0.20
